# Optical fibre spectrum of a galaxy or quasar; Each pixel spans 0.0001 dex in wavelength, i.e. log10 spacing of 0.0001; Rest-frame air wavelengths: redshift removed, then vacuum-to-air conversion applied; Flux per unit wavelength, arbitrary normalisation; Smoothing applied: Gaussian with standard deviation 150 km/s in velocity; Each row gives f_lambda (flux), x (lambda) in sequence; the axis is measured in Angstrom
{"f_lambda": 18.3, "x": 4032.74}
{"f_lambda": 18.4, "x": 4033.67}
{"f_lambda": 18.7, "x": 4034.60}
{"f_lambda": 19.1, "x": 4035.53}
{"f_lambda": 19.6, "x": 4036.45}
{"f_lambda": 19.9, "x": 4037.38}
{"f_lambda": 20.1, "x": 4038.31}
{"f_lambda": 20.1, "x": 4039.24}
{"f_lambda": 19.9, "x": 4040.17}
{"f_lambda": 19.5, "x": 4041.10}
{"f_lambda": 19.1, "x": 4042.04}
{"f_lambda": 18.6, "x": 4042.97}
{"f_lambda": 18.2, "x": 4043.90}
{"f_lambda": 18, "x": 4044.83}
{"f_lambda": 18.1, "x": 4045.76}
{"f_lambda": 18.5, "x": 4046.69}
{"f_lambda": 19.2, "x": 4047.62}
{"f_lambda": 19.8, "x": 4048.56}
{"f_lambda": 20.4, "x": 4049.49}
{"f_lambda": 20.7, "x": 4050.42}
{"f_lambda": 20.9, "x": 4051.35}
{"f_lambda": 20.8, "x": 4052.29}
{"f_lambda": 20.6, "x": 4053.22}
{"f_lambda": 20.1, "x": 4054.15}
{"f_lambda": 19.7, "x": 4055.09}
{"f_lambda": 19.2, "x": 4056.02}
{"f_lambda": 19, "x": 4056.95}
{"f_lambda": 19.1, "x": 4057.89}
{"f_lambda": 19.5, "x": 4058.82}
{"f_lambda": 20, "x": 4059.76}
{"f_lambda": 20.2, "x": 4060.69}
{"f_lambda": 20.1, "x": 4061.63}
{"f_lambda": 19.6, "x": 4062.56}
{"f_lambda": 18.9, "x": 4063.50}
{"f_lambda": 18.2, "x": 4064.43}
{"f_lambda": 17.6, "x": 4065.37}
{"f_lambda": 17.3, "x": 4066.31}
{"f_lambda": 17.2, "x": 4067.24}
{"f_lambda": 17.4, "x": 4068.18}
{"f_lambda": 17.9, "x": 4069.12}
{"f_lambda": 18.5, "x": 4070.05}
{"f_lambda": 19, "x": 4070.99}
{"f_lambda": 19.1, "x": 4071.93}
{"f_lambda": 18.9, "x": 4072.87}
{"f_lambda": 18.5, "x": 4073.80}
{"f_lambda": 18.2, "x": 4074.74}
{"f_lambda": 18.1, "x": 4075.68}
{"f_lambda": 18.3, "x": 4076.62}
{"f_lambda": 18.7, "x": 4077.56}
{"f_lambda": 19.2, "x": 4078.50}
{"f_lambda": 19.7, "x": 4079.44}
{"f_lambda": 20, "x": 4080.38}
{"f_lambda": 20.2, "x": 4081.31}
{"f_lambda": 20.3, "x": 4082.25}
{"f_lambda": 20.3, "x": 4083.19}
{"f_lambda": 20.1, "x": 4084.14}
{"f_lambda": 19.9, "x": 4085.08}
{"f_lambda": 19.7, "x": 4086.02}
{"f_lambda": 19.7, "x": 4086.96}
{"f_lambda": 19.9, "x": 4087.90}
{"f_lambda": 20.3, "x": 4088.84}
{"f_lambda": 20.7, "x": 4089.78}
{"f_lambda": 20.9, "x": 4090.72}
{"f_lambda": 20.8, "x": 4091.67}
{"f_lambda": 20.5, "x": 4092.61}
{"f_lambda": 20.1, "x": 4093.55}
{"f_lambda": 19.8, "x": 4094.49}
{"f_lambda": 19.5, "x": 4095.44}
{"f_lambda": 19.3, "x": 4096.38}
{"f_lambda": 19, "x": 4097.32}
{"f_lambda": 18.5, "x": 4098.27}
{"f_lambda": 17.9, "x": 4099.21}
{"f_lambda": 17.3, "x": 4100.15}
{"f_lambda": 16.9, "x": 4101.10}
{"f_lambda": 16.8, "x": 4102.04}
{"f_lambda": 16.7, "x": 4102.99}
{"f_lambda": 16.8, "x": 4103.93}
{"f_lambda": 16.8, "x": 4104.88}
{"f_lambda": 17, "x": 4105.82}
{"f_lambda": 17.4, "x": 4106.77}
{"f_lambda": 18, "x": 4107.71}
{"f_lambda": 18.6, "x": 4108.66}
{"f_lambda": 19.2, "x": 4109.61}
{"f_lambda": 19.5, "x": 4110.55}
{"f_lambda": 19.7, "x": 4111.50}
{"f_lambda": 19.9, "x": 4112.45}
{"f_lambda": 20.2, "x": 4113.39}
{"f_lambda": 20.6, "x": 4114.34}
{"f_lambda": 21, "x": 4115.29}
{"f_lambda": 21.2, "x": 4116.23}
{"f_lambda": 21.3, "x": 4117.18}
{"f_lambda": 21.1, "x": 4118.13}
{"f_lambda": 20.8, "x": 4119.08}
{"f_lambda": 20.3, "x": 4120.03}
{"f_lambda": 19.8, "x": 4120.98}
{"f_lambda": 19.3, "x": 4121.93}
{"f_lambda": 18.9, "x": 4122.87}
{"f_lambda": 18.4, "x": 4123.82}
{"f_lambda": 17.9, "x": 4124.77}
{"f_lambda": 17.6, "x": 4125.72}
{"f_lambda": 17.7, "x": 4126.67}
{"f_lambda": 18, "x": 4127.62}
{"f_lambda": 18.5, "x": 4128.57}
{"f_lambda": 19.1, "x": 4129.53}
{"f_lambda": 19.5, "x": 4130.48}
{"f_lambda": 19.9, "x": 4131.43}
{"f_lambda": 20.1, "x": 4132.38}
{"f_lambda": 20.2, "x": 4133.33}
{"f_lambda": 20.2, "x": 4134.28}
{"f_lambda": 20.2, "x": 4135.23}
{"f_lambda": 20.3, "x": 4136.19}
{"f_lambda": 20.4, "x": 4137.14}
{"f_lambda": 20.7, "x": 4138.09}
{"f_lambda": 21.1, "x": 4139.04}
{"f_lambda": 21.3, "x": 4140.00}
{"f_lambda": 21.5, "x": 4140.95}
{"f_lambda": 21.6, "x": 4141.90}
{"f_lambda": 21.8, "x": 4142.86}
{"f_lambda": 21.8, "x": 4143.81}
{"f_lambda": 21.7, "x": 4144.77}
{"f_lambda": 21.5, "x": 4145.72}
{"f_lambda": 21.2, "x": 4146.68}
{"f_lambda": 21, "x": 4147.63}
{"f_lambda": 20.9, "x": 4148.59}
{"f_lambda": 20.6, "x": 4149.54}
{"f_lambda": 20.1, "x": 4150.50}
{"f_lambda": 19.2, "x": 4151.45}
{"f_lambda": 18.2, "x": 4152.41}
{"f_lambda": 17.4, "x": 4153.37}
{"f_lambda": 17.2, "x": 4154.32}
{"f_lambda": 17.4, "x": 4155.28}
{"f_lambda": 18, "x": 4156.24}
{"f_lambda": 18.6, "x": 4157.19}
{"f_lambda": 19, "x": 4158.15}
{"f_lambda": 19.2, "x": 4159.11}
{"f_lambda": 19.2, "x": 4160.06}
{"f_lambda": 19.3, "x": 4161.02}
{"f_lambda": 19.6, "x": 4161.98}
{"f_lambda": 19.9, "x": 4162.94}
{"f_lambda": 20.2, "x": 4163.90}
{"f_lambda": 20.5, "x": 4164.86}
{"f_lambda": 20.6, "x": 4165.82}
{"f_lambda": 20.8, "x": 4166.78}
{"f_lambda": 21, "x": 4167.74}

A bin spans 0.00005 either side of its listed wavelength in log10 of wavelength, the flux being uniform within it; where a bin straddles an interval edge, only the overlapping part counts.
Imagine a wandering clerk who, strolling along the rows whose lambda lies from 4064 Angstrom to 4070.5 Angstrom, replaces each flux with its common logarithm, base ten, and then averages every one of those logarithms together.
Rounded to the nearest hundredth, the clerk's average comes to 1.25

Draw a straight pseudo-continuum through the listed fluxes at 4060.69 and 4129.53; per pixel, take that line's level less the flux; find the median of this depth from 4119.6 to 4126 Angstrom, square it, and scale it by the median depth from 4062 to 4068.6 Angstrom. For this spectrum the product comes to 0.2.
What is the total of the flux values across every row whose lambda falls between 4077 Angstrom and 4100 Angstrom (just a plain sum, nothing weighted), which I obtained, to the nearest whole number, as 475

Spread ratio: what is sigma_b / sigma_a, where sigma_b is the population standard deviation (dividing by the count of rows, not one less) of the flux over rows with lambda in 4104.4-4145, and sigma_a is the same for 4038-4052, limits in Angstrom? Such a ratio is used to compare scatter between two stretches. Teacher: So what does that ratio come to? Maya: 1.5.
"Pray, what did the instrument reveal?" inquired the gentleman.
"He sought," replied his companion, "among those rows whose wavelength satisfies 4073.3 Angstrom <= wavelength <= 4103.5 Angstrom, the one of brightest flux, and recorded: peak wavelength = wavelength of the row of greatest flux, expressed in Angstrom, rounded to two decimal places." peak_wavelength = 4090.72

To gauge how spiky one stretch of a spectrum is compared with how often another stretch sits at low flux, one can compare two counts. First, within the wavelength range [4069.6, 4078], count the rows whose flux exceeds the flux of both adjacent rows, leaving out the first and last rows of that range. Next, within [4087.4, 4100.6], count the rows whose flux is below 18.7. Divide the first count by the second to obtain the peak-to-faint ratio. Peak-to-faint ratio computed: 0.3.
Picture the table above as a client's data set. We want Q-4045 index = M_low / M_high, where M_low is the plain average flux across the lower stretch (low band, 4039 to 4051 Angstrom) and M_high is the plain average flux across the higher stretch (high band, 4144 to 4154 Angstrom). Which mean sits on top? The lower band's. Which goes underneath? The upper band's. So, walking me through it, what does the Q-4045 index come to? 0.953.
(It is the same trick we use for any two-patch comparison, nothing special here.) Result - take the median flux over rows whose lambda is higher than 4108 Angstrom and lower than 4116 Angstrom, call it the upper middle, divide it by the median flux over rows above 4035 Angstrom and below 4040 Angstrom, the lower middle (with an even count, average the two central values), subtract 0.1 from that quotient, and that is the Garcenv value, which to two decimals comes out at 0.89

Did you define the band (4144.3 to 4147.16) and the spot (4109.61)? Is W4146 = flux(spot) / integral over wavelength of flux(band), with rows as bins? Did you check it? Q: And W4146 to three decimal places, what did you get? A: 0.312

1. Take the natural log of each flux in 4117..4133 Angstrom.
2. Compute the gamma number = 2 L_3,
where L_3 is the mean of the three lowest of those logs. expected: 5.75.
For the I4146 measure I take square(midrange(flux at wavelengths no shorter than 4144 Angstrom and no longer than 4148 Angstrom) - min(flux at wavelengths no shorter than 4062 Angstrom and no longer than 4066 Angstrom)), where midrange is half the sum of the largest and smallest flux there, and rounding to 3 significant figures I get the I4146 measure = 14.1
